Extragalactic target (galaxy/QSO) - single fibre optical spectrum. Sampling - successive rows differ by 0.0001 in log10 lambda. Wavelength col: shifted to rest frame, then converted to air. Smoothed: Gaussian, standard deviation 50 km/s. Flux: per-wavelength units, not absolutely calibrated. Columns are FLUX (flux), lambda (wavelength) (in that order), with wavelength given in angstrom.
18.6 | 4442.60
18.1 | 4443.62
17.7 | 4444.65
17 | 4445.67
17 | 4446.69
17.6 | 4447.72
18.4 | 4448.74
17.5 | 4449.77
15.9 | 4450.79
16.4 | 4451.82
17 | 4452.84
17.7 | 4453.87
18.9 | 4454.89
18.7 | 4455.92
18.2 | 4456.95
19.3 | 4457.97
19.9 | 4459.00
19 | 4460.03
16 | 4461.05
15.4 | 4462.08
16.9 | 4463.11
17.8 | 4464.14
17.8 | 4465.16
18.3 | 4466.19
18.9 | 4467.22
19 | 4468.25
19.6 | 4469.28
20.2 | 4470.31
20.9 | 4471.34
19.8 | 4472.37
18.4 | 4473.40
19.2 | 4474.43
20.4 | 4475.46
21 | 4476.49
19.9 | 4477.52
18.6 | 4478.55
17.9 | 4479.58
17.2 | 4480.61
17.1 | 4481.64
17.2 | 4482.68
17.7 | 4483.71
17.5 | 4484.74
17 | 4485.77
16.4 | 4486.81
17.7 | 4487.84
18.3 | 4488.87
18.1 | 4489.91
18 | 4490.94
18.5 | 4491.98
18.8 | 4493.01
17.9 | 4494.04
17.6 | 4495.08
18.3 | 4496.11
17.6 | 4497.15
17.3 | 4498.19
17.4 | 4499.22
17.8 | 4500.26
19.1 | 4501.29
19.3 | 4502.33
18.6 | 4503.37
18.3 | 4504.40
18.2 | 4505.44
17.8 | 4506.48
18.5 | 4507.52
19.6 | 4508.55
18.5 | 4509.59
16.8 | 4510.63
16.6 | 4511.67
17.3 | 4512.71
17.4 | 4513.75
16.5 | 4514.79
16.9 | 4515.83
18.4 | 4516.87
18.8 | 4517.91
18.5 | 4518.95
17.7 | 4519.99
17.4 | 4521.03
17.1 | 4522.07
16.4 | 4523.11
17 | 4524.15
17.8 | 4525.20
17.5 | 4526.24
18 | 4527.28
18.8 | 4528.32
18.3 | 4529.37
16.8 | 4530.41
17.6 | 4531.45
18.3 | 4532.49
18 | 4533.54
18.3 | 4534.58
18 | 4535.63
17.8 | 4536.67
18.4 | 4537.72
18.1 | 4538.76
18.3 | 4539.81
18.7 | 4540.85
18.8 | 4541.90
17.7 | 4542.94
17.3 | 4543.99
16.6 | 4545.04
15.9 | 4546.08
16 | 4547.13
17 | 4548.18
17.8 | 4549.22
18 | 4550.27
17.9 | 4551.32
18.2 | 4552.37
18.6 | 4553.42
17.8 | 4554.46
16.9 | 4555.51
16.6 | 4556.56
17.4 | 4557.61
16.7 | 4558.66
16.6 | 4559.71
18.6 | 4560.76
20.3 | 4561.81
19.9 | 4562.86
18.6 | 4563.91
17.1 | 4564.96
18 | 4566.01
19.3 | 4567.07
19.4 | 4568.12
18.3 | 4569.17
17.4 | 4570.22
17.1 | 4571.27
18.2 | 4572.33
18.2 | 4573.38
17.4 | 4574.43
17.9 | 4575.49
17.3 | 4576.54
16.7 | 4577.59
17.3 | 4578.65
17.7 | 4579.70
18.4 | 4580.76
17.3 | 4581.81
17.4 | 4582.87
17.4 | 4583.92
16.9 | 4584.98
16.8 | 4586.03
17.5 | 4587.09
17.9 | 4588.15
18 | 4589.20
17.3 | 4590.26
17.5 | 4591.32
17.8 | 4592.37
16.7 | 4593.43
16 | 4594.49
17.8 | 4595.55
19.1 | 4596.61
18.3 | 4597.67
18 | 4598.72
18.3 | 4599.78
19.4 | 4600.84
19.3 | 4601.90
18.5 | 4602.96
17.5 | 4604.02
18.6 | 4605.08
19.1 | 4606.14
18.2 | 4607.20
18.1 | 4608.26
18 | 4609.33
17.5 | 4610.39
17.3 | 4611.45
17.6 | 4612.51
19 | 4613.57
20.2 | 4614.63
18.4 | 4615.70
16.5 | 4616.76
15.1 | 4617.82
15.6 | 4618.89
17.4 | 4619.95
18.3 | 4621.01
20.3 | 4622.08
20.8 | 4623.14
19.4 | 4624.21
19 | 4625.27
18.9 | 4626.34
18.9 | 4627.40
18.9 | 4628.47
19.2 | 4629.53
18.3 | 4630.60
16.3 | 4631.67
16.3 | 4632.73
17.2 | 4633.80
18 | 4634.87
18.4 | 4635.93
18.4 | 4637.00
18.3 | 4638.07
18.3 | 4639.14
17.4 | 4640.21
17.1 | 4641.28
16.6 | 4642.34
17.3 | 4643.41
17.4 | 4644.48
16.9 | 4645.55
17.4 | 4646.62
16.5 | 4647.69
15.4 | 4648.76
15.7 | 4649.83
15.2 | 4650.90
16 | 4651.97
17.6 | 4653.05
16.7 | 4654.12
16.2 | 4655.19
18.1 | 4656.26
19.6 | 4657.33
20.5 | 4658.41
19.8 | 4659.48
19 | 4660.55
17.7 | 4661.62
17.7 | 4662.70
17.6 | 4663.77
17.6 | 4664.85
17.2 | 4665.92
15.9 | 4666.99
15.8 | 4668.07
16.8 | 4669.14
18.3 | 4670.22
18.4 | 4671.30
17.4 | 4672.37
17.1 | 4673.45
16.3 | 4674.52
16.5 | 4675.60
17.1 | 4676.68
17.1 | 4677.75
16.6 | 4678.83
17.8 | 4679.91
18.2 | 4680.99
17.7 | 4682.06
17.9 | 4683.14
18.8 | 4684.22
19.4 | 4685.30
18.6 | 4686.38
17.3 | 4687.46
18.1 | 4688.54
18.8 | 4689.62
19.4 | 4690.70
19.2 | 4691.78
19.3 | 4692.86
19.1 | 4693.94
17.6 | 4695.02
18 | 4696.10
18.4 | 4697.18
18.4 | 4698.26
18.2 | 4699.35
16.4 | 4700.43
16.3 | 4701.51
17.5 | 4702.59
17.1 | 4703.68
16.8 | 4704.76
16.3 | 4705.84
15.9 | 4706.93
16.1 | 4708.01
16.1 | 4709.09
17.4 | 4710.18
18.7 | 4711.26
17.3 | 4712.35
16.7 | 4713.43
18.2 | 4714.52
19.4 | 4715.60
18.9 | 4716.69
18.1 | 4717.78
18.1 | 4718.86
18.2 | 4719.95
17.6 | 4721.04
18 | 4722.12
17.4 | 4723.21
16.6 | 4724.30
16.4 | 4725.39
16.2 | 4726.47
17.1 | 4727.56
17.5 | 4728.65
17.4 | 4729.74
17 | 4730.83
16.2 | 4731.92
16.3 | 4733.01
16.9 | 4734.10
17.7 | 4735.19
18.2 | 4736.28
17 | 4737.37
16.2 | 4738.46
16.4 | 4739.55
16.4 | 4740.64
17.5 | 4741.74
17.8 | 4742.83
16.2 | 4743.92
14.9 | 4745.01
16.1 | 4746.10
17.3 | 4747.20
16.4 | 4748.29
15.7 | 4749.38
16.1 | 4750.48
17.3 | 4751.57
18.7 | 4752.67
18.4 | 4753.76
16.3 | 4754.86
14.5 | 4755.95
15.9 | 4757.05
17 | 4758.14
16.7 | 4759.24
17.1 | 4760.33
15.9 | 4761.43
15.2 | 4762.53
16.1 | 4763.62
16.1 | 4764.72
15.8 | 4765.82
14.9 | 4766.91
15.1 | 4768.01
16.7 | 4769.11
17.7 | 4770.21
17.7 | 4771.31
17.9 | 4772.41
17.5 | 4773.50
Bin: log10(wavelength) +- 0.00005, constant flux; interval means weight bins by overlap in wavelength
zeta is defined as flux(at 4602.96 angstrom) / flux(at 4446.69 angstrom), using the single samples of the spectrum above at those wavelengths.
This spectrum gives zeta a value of 1.09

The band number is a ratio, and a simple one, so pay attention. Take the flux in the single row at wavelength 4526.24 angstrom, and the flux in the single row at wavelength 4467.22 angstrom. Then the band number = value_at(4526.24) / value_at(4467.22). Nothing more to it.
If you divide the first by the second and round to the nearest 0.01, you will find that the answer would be 0.93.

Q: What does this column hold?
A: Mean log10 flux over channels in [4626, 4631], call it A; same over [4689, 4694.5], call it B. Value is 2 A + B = 3.83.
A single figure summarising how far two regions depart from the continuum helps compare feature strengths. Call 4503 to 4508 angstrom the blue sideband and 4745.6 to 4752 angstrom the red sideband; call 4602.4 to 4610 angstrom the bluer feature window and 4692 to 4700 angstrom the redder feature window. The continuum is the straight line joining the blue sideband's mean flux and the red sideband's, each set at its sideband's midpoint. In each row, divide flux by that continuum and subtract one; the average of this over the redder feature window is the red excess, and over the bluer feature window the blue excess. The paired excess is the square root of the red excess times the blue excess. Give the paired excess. 0.063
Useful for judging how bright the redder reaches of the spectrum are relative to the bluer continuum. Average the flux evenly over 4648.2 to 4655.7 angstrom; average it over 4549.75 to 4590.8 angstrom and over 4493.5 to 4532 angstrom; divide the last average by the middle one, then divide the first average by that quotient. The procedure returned 16.1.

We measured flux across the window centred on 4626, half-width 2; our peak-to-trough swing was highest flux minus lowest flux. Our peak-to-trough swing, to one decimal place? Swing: 0.5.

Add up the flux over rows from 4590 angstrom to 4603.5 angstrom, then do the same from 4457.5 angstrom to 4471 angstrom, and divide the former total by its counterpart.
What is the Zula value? 0.98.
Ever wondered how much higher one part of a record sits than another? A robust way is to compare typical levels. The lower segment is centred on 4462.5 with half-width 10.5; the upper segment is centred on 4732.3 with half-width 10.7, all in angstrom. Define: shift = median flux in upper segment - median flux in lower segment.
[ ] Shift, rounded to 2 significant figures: -1.8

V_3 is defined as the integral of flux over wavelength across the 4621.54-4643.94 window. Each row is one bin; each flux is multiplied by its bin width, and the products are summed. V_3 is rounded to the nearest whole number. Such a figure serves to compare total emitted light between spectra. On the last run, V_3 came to 409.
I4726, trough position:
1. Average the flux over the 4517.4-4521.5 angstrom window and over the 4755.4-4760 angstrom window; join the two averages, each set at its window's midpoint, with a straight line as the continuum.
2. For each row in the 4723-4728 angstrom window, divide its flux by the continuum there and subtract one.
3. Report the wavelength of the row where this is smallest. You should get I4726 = 4726.47 angstrom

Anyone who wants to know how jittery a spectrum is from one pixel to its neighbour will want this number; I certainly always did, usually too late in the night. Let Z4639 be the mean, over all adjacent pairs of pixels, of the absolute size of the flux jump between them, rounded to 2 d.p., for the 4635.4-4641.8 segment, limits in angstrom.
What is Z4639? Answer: 0.26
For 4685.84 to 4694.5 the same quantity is 0.56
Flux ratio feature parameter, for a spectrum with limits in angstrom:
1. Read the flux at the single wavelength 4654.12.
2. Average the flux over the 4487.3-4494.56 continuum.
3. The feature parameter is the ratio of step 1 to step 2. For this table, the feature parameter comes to 0.92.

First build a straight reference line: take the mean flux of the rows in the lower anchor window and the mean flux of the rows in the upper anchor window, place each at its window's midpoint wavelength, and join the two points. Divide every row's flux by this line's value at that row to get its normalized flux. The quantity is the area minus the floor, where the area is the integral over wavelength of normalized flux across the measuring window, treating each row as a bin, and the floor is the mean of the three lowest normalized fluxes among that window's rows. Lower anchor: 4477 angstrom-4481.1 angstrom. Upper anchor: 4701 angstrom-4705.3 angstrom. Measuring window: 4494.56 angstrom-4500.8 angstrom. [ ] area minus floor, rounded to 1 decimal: 5.1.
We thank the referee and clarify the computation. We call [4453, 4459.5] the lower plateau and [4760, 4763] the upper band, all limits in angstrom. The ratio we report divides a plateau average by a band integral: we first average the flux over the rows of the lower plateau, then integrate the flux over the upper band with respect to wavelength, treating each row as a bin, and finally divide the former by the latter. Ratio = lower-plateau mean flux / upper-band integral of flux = 0.4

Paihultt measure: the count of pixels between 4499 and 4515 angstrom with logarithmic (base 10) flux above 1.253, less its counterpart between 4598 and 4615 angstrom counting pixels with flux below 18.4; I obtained -1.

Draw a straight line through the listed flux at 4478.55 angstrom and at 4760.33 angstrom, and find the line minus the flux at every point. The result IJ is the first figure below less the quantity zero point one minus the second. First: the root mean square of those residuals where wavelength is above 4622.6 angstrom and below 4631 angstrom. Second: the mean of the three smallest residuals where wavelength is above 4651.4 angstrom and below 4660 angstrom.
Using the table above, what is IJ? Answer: -0.90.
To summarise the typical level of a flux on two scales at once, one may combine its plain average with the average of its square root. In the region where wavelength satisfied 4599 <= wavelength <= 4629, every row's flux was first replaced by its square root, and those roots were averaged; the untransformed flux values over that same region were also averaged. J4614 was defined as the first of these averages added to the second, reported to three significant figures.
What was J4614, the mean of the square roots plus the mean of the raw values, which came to 22.6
